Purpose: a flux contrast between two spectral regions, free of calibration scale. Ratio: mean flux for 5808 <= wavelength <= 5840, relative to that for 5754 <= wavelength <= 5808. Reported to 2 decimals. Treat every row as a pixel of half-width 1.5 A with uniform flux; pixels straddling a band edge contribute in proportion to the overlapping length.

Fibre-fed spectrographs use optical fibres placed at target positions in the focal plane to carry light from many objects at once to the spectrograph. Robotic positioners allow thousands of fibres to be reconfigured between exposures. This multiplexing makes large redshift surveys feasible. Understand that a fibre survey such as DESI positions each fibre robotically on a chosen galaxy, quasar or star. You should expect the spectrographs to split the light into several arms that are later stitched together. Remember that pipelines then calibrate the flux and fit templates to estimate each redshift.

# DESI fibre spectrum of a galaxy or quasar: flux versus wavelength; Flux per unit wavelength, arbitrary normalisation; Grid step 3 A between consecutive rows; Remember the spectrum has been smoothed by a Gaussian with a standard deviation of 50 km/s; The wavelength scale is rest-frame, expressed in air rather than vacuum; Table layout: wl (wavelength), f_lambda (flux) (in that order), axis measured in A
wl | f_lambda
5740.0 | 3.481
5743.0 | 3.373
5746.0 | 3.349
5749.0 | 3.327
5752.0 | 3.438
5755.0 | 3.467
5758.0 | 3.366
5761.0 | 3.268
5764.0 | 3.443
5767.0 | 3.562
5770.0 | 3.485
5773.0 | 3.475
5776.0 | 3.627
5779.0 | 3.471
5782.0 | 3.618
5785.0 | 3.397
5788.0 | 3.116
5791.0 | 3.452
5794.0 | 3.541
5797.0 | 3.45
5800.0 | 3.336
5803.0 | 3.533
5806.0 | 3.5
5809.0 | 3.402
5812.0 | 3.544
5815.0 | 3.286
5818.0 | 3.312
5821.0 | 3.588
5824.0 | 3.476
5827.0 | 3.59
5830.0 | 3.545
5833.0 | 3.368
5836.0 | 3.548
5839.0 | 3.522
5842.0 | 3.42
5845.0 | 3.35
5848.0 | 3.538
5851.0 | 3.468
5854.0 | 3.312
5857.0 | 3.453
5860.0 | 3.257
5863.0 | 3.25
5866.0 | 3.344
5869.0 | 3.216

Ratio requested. 1.01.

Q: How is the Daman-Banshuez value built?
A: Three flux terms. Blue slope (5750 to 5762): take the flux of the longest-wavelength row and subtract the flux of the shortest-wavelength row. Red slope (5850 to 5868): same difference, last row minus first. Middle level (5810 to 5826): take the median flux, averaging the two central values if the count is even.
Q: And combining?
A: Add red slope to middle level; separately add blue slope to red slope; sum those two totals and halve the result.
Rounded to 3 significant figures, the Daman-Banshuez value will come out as 1.53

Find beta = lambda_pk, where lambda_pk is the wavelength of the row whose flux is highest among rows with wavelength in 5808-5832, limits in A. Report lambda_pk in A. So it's 5827.0 A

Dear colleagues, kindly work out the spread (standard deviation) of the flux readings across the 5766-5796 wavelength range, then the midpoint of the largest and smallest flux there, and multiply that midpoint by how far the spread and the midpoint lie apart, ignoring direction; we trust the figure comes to 10.9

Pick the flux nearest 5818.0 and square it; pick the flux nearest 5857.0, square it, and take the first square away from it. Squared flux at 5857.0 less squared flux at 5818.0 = 1.0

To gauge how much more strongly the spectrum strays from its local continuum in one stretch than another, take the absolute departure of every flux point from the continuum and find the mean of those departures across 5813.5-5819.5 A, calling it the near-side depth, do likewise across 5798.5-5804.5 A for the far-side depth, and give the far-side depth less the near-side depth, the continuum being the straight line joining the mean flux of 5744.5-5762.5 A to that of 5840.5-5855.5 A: 0.00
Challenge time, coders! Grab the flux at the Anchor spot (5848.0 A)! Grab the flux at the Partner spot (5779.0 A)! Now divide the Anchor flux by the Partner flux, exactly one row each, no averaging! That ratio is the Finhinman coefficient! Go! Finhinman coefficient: 1.02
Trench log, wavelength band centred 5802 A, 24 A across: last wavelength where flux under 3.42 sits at 5809.0 A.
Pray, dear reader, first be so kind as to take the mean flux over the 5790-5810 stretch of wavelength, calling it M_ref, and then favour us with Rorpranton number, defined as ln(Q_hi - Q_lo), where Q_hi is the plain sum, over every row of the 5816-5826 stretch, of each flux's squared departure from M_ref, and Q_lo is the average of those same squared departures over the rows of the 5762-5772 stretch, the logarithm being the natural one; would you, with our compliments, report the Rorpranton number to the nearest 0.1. -3.4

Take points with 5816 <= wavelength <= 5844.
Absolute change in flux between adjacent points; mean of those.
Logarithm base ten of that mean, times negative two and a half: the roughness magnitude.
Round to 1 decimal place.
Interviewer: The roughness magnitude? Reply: 2.2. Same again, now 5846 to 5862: 2.1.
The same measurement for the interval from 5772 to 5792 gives 1.7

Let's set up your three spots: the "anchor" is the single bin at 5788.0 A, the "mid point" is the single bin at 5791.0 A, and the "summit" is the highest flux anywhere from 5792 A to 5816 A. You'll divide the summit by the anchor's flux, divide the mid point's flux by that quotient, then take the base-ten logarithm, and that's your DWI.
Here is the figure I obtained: 0.48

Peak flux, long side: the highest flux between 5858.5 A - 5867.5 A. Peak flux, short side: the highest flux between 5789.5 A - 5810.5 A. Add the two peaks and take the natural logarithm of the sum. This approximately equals 1.929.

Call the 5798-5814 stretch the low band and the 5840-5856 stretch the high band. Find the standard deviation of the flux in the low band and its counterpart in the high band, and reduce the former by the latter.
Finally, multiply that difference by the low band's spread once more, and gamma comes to 0.000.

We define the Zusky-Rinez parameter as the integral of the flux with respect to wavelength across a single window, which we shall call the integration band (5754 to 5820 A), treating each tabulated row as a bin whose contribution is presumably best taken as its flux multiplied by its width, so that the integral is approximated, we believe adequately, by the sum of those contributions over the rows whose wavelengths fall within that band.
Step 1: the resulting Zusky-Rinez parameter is 227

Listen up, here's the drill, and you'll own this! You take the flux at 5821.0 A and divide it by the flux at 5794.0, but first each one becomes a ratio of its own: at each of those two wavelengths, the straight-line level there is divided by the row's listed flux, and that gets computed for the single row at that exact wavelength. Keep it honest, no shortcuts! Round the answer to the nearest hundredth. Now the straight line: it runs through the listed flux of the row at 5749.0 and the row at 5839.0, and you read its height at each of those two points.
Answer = 1.00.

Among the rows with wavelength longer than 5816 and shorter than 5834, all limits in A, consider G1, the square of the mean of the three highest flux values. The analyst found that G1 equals 12.8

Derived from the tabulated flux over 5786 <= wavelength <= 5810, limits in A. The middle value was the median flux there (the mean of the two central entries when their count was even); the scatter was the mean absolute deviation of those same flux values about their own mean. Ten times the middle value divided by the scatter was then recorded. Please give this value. 350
